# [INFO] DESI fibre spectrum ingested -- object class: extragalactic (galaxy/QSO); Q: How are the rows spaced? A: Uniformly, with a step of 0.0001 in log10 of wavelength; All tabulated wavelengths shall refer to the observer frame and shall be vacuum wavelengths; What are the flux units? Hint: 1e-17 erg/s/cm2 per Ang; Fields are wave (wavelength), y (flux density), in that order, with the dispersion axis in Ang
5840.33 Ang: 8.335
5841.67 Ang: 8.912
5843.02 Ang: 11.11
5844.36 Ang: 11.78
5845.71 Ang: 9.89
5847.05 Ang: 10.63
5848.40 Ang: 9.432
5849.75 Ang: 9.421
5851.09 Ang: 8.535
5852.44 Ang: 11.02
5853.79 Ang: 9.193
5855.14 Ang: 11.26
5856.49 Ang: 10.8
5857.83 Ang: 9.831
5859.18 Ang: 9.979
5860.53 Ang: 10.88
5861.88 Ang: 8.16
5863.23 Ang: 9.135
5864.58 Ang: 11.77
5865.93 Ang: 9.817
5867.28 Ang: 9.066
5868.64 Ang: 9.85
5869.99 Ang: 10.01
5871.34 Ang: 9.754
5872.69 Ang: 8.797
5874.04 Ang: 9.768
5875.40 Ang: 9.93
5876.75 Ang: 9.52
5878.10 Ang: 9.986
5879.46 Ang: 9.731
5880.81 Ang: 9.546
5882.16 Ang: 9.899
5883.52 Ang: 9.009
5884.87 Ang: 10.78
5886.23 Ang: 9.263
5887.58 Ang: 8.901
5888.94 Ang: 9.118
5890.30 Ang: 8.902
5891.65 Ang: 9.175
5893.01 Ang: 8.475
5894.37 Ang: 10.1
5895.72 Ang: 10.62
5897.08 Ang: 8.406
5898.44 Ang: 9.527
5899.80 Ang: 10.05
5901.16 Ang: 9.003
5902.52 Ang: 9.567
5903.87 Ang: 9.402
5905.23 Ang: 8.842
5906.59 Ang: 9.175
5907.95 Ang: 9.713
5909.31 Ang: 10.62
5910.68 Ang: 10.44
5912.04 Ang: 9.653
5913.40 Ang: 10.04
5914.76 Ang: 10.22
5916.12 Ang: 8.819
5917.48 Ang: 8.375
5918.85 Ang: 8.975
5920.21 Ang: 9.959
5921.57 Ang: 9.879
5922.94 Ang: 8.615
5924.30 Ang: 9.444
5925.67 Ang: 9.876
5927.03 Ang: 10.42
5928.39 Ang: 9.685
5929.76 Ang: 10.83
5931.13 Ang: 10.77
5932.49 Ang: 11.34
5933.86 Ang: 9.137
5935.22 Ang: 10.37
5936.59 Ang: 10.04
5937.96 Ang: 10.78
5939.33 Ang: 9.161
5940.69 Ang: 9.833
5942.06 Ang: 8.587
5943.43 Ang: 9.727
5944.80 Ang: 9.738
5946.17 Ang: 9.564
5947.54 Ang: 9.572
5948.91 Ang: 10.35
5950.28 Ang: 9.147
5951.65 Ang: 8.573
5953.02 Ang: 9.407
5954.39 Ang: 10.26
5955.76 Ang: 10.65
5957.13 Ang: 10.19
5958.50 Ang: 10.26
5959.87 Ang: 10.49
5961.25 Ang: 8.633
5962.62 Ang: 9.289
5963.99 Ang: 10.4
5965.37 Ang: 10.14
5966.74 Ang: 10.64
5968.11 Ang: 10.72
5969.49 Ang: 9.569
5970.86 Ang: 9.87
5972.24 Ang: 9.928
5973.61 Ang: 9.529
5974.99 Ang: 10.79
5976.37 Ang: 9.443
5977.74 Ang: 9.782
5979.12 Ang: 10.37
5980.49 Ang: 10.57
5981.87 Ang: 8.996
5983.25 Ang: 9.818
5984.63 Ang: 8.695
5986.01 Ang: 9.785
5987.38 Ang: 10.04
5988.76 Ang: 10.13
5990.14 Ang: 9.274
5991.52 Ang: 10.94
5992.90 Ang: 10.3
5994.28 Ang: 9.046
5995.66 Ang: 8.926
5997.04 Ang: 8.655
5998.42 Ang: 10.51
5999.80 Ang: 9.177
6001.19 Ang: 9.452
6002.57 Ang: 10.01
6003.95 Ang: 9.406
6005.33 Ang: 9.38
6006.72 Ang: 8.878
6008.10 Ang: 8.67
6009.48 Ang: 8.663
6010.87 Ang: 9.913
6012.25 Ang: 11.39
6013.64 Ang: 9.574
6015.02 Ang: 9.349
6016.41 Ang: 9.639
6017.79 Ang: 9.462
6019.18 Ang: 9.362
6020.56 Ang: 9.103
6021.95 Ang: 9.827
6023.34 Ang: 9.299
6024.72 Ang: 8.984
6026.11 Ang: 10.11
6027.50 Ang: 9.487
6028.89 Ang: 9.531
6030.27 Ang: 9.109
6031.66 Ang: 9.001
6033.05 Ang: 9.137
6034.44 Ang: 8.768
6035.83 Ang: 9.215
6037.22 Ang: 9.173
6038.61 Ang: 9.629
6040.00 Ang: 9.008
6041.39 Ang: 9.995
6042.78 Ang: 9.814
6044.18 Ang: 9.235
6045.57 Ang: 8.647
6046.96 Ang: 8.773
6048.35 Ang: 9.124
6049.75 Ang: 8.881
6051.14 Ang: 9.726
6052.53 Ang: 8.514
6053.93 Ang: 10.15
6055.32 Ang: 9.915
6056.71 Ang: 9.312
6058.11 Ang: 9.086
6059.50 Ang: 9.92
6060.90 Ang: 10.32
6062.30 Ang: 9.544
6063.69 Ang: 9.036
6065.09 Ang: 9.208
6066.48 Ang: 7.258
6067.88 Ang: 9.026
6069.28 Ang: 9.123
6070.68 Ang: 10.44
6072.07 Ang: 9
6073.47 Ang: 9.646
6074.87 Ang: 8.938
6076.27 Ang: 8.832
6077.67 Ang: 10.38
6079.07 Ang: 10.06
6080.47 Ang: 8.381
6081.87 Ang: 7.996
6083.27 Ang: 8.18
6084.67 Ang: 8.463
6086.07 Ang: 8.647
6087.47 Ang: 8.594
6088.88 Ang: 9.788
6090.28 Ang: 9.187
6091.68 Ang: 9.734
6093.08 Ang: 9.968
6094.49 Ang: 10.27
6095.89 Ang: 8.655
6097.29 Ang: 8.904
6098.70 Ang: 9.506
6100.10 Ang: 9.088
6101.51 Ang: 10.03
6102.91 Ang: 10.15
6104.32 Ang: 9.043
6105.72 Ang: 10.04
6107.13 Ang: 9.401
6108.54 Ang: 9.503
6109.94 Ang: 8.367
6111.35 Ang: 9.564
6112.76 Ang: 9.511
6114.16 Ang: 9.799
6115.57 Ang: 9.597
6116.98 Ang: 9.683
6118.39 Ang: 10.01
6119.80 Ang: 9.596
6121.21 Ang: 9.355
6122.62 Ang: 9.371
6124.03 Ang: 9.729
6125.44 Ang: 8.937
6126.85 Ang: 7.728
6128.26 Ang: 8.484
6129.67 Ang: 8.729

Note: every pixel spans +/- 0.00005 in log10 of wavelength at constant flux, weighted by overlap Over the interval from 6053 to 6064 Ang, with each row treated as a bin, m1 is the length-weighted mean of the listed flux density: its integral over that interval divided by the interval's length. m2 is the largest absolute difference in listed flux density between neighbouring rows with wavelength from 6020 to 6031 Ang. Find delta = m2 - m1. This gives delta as -8.5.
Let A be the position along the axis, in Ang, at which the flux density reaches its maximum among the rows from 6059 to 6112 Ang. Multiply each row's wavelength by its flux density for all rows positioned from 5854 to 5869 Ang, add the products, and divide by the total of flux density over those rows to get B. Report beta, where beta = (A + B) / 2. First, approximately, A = 6070.68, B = 5861.7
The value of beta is 5966.2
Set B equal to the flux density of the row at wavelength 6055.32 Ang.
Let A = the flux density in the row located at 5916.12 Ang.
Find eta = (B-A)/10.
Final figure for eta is 0.11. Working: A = 8.819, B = 9.915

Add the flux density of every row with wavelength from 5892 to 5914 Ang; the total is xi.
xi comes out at 154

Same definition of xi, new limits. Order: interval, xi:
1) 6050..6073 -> 150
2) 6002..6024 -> 152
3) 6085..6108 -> 151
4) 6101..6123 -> 153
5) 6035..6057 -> 149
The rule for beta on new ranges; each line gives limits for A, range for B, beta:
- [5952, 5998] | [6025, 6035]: 6010.8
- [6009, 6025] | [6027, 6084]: 6033.7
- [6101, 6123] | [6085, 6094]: 6096.3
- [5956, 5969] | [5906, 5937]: 5944.9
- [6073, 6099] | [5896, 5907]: 5989.8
